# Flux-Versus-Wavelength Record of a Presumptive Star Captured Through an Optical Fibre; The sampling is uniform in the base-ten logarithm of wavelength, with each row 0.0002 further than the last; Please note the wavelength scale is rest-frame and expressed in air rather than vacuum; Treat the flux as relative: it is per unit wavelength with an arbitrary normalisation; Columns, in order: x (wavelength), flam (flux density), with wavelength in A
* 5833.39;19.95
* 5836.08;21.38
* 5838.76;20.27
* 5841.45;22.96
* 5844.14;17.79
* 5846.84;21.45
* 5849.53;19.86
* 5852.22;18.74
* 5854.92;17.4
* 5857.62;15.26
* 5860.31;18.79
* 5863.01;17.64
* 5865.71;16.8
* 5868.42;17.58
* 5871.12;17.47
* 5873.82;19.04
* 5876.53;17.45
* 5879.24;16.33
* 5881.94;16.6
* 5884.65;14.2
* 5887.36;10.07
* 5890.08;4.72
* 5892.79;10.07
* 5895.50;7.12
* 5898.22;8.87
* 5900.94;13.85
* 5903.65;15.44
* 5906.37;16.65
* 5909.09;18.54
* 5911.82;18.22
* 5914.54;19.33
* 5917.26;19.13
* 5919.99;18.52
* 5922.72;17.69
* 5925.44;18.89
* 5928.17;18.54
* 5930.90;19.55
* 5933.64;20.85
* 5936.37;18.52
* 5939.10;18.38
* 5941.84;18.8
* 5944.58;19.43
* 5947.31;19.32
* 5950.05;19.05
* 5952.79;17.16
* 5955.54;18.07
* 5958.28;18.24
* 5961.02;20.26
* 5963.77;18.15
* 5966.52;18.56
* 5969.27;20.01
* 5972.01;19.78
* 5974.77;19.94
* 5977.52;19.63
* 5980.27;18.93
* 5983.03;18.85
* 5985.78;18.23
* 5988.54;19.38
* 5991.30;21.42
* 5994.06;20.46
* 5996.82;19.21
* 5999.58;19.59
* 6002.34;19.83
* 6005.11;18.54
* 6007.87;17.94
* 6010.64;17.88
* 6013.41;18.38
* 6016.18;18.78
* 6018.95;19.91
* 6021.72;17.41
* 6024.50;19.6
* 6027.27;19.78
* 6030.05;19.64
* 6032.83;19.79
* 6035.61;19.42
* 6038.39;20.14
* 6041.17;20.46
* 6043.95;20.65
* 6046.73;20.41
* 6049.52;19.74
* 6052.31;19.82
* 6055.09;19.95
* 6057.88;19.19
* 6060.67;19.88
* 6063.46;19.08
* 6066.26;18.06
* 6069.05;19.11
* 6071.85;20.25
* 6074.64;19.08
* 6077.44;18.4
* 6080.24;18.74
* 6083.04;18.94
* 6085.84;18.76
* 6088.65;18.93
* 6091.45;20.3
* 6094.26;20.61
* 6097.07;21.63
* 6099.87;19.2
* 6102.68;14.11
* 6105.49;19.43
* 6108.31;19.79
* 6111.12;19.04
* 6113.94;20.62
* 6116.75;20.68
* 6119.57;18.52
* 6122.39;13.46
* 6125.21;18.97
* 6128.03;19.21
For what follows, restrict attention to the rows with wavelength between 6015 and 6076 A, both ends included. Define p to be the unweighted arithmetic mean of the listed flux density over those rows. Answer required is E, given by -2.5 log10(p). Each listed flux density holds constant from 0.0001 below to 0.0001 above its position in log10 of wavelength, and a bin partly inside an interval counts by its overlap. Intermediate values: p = 19.6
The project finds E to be -3.23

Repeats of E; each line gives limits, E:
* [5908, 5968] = -3.18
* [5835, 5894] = -3.07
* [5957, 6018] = -3.21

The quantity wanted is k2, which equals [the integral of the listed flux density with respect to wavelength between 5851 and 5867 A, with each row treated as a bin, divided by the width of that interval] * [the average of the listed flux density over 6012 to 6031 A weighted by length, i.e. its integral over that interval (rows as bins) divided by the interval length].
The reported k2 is 332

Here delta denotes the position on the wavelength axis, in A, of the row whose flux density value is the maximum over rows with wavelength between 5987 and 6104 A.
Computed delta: 6097.07 A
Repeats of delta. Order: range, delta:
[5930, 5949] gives 5933.64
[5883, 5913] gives 5909.09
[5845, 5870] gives 5846.84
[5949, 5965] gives 5961.02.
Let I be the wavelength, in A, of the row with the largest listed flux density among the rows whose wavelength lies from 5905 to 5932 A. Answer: 5930.90 A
